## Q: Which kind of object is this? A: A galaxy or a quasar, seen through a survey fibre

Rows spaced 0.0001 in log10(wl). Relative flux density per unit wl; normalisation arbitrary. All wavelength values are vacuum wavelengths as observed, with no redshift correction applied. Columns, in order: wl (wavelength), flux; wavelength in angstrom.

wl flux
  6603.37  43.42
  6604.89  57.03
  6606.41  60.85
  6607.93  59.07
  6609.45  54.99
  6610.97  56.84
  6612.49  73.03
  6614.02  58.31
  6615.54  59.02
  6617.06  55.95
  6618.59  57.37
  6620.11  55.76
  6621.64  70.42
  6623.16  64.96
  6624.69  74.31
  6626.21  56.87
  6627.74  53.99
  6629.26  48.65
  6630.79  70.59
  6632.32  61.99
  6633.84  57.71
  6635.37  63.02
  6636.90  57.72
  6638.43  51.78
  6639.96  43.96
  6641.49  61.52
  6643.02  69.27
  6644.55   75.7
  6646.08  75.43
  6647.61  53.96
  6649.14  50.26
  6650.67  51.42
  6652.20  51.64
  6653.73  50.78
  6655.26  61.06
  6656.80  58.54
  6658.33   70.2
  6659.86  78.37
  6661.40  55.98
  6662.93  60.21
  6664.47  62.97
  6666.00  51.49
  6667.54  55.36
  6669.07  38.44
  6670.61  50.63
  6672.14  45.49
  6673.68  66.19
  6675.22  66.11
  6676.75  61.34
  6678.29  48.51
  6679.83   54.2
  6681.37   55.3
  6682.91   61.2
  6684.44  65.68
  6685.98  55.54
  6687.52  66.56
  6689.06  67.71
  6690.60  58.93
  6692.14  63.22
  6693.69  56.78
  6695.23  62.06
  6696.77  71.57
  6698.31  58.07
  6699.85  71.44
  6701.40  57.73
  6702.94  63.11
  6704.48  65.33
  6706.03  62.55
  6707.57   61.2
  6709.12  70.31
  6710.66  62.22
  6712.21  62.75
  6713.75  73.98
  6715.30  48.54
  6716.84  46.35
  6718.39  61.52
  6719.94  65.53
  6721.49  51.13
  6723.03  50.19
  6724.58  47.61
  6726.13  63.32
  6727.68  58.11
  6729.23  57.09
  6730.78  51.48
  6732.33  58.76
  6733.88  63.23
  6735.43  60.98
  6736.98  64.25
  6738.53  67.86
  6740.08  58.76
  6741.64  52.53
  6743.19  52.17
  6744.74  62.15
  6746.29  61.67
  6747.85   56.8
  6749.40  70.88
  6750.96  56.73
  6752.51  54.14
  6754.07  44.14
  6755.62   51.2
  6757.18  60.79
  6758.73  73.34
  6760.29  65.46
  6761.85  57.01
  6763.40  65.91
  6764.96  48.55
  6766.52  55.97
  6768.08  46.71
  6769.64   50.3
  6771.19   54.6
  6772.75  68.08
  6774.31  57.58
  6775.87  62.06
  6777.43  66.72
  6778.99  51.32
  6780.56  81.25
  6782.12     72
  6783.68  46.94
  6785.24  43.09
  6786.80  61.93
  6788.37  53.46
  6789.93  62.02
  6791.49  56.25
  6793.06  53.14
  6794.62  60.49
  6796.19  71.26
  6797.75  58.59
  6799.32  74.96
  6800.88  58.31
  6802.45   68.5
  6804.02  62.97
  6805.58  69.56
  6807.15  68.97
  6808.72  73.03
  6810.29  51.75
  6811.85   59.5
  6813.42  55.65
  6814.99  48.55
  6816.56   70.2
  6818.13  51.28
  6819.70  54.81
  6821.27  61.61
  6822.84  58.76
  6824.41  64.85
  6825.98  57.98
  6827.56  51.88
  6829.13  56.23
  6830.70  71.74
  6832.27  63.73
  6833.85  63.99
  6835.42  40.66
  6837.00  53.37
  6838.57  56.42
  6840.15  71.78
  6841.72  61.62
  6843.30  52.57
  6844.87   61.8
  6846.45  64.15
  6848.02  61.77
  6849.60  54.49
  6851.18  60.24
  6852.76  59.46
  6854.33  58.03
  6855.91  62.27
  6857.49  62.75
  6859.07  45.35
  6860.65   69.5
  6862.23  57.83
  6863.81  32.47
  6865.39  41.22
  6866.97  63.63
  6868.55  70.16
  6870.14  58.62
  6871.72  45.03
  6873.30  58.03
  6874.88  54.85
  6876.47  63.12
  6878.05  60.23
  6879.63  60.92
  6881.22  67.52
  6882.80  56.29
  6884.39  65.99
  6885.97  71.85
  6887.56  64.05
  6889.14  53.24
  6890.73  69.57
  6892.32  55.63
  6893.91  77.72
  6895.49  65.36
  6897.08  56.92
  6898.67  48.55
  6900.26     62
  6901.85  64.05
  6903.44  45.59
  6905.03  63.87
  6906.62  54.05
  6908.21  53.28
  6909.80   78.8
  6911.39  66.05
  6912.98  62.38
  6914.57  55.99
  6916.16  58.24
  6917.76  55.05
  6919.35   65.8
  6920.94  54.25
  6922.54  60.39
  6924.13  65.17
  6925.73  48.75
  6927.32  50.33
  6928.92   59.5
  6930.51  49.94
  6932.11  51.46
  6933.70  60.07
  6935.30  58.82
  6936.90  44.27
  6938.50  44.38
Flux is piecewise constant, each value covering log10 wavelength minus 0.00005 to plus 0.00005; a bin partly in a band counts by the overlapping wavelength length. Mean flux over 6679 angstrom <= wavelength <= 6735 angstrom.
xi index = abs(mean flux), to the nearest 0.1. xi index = 60.3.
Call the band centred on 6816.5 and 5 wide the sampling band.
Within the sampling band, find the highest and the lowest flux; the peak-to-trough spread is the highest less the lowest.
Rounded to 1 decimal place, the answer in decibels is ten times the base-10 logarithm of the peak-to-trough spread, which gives 13.4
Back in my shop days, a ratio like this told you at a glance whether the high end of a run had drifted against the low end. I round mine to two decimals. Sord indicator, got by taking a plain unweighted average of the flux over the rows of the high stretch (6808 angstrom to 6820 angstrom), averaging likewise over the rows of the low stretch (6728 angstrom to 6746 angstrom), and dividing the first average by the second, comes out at 0.98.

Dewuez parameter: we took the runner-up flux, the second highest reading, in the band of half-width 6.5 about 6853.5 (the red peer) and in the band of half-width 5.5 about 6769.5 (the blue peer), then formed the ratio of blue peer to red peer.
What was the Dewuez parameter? 0.92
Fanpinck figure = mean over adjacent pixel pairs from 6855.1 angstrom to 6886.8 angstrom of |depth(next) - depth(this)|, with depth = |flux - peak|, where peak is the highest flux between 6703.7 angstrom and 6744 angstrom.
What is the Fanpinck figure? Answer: 11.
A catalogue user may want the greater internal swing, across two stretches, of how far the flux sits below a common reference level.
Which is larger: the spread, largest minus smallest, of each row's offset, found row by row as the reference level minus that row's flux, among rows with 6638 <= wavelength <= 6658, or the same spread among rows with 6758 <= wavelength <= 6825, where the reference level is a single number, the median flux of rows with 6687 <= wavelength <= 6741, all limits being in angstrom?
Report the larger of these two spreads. 38.2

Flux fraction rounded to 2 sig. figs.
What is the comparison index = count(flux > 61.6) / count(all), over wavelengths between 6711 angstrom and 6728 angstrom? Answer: 0.36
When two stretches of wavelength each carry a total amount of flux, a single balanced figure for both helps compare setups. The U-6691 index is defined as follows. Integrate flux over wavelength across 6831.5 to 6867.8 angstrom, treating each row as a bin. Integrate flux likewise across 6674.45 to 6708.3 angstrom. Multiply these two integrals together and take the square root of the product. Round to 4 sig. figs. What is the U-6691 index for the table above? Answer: 2083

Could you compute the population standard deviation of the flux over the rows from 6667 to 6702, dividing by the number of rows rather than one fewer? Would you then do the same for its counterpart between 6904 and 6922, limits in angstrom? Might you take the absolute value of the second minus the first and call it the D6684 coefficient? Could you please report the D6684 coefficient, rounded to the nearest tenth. 0.7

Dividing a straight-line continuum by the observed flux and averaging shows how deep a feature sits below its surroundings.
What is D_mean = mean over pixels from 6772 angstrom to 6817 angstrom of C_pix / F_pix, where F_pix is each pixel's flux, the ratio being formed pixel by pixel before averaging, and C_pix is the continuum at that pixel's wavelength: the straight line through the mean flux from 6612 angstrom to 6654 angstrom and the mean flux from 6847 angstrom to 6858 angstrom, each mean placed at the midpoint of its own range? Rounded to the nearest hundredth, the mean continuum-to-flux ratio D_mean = 0.99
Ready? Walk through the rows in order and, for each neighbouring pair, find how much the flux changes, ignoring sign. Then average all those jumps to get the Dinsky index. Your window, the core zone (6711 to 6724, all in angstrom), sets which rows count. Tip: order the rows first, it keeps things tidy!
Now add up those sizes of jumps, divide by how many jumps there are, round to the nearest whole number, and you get 10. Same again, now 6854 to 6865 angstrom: 14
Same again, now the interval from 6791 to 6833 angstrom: 9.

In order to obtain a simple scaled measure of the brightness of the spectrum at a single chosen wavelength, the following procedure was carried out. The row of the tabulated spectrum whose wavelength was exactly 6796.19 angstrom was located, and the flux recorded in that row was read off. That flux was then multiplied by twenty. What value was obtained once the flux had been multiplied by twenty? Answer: 1425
